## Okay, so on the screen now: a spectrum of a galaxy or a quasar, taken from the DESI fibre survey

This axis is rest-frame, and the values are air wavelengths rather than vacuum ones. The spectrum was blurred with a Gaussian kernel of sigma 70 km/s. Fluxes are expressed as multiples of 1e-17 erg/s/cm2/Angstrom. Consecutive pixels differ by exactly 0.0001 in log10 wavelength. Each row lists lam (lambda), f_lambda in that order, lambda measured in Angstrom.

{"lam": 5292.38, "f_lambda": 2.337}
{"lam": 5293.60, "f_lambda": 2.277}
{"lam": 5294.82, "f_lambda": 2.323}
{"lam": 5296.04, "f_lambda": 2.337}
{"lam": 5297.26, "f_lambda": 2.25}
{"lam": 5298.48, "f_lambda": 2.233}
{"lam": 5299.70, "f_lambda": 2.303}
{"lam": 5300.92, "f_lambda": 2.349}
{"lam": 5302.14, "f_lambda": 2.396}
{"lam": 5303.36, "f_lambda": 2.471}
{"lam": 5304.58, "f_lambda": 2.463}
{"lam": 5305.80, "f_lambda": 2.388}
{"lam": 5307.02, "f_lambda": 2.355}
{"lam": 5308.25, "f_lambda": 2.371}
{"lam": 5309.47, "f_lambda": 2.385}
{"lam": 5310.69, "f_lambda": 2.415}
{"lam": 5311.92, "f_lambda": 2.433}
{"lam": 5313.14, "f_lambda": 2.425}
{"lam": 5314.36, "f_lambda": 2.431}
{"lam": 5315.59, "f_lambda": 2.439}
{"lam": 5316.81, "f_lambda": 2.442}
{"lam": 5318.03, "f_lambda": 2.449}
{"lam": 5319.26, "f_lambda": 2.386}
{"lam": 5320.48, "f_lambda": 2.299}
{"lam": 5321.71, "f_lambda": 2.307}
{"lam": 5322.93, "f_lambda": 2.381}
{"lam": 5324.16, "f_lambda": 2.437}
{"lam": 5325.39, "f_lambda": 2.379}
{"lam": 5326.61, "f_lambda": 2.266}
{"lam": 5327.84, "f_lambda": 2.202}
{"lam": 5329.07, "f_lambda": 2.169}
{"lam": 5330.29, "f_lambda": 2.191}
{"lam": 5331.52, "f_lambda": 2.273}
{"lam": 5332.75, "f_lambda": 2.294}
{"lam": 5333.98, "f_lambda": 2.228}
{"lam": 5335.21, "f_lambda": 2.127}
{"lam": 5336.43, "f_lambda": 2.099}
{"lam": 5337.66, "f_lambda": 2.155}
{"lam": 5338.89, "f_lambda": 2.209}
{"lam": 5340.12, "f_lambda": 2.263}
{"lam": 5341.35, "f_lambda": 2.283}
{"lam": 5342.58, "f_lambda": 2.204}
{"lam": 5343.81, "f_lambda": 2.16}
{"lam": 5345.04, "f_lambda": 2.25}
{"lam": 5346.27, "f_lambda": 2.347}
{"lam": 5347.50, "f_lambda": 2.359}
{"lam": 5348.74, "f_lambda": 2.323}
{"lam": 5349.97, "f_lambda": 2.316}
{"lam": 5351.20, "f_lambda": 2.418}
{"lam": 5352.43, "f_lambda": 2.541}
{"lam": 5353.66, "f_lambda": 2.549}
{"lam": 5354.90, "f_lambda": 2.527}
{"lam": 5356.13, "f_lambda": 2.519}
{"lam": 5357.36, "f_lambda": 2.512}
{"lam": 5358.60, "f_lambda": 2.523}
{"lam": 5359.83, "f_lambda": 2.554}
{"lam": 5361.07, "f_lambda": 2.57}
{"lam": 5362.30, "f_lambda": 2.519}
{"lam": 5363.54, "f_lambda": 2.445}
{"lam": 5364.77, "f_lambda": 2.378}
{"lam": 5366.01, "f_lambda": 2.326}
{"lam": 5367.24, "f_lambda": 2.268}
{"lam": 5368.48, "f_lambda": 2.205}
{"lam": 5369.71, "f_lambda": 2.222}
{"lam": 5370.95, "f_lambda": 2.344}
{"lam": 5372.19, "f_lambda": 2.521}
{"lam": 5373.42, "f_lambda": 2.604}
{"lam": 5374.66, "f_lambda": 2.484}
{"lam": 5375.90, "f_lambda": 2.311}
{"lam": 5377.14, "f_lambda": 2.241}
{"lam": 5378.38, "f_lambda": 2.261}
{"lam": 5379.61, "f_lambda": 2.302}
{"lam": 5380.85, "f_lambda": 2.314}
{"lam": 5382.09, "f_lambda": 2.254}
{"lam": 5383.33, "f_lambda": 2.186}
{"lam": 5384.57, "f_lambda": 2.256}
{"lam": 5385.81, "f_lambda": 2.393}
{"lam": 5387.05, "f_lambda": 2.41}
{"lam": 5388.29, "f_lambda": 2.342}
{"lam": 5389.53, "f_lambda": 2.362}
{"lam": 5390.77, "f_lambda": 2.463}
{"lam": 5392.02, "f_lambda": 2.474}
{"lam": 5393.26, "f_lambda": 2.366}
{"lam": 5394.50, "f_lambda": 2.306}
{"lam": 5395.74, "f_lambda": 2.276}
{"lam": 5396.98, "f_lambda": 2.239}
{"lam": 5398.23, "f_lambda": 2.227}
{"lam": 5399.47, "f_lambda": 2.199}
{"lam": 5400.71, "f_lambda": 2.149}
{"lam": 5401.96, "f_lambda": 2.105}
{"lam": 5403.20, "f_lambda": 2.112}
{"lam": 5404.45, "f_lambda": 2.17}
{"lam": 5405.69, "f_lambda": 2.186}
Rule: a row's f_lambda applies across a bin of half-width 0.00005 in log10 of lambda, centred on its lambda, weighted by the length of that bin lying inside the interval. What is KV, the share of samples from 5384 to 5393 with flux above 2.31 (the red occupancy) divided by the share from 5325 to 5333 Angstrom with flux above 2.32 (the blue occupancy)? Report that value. 6.0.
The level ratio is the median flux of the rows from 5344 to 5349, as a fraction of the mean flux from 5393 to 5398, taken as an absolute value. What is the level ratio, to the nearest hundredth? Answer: 1.02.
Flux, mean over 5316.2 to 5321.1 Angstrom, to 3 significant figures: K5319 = 2.39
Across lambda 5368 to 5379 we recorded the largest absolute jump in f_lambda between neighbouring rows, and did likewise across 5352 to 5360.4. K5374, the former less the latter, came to 0.15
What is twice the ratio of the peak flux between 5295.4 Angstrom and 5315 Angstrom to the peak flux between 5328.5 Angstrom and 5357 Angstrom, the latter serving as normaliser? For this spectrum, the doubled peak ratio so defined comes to 1.94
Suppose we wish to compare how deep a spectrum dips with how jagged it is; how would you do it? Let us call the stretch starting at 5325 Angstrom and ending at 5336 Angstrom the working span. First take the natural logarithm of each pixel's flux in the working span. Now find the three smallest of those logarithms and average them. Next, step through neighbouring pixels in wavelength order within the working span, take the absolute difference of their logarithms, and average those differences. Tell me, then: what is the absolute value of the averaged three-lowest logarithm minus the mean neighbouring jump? 0.74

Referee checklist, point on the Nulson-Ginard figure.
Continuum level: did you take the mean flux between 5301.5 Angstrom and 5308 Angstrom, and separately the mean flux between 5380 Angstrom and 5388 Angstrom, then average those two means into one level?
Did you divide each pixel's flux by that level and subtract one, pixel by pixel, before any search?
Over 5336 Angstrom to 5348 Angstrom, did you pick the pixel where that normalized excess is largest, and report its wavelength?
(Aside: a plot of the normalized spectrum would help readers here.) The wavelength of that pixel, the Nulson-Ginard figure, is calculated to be 5347.50 Angstrom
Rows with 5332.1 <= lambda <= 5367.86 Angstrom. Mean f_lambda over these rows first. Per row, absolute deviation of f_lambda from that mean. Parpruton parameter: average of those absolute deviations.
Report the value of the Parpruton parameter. 0.125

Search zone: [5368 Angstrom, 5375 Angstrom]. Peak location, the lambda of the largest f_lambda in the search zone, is 5373.42 Angstrom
